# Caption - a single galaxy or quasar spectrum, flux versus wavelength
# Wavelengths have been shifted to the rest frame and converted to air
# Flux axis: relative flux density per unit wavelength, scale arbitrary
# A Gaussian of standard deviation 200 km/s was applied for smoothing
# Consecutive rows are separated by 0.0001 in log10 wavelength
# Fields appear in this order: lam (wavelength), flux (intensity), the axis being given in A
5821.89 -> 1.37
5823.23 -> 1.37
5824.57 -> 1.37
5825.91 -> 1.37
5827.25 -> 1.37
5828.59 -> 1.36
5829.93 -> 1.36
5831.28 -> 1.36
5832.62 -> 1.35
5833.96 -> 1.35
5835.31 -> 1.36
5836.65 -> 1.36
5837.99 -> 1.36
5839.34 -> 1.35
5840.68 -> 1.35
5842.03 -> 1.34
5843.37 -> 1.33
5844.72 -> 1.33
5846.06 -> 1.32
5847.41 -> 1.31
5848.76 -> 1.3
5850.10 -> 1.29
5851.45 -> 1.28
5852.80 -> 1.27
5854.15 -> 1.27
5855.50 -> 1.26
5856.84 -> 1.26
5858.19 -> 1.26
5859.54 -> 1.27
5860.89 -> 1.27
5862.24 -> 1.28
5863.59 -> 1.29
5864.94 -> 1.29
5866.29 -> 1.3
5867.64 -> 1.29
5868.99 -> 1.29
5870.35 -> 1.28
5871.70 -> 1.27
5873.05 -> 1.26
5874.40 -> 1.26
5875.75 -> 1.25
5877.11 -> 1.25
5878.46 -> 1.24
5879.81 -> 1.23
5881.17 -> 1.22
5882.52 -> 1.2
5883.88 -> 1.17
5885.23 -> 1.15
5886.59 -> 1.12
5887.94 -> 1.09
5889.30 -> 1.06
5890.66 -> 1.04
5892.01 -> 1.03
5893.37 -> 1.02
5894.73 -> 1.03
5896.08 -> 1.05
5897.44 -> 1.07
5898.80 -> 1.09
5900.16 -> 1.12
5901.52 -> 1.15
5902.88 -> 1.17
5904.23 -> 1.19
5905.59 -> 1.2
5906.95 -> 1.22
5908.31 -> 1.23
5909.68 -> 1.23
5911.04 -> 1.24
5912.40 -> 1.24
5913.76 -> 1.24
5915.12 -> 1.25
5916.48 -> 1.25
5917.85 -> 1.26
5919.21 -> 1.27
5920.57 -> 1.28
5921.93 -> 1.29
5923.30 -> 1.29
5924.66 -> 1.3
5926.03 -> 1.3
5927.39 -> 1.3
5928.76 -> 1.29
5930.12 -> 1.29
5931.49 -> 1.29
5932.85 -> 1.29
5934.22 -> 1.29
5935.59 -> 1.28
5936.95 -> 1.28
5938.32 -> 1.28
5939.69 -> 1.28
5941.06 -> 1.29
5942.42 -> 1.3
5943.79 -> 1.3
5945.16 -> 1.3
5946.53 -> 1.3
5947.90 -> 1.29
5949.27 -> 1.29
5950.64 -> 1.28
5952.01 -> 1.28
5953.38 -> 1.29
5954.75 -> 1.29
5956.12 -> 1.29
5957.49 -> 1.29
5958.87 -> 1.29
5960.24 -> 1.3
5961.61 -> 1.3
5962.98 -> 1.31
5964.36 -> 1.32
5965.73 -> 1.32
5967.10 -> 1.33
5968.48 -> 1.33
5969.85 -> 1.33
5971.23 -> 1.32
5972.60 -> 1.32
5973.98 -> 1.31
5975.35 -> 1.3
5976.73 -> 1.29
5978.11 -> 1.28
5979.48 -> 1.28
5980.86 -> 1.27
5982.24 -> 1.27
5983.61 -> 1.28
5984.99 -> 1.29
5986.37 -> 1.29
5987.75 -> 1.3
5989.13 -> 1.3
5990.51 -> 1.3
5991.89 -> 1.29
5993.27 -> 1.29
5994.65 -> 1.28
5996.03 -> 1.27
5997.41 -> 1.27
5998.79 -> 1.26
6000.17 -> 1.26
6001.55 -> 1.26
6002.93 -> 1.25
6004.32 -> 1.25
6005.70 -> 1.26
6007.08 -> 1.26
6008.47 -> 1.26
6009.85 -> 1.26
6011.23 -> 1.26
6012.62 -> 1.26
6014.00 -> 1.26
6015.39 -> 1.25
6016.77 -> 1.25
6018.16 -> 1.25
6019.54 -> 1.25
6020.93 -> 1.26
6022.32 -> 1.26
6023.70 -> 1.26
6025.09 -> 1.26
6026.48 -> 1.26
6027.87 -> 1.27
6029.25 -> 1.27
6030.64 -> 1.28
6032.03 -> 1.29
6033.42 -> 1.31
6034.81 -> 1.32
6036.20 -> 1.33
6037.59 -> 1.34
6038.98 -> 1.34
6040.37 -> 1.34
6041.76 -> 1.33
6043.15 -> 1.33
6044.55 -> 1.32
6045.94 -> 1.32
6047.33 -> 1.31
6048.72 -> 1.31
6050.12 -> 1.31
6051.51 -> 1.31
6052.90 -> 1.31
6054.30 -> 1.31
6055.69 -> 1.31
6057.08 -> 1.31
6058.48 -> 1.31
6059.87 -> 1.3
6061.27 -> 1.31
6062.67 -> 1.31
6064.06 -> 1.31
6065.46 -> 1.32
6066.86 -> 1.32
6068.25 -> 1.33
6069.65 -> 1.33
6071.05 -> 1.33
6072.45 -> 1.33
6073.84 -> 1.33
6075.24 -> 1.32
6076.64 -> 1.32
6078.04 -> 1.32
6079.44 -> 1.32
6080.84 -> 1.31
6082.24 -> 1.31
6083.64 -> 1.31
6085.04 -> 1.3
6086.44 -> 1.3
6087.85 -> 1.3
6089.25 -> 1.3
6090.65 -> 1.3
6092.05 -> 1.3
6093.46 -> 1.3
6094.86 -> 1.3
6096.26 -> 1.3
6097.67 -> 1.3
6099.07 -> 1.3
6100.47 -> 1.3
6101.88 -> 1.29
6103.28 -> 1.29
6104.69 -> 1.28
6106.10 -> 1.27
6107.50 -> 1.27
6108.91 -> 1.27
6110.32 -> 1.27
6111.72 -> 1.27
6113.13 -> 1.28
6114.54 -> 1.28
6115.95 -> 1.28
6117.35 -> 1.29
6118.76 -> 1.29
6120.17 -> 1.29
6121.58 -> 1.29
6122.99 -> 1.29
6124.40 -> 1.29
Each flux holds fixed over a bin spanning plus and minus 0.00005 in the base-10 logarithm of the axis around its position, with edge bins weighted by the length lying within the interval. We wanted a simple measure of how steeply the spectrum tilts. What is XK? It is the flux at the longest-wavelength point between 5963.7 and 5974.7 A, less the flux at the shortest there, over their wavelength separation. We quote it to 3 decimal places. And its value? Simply -0.001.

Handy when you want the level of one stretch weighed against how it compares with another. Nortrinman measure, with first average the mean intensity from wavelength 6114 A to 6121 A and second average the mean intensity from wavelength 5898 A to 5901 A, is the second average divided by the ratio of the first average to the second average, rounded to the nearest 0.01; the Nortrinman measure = 0.95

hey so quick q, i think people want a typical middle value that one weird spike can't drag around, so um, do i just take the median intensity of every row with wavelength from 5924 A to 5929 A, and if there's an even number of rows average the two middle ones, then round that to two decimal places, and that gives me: 1.30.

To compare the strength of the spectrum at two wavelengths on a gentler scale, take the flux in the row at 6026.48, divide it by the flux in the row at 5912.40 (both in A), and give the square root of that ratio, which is 1.01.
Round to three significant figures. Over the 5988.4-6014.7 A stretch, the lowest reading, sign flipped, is -1.25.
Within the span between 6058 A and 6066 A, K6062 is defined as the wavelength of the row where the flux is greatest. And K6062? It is 6065.46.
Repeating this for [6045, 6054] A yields 6045.94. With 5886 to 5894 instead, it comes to 5886.59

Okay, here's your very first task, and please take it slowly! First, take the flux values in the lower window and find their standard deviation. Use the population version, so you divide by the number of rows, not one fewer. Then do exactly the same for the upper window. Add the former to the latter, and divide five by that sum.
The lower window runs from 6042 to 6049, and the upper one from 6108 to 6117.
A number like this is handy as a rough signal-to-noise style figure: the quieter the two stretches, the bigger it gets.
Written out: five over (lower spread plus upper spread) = 401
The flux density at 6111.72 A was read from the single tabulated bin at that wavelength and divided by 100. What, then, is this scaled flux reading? 0.0127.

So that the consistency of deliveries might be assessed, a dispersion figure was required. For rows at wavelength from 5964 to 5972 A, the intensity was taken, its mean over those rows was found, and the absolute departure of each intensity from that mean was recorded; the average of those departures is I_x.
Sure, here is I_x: 0.0050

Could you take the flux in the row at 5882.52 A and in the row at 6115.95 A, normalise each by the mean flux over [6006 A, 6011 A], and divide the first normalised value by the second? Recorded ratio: 0.94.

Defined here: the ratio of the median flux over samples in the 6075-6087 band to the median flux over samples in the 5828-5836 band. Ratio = 0.96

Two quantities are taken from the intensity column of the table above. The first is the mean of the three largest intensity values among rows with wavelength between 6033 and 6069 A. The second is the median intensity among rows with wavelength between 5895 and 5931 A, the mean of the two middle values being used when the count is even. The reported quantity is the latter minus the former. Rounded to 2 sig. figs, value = -0.10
